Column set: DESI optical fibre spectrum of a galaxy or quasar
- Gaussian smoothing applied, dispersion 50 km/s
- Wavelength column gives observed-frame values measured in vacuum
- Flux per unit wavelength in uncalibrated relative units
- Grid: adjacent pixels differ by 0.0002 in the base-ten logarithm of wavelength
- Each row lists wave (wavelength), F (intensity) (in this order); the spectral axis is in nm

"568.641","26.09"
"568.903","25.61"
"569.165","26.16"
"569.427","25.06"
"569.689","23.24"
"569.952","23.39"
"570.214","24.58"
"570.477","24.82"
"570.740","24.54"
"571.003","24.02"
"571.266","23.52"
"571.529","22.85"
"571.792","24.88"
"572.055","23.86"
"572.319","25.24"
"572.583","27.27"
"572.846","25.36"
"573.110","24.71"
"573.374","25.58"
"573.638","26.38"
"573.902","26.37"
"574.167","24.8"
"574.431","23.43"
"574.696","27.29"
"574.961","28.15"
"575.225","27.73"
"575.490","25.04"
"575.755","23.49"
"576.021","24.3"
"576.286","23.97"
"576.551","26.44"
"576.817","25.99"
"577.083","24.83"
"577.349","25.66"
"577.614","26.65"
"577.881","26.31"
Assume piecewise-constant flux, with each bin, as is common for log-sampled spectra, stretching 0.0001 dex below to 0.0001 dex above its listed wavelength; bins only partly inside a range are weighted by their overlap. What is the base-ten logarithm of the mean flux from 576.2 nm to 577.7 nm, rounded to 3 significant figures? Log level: 1.41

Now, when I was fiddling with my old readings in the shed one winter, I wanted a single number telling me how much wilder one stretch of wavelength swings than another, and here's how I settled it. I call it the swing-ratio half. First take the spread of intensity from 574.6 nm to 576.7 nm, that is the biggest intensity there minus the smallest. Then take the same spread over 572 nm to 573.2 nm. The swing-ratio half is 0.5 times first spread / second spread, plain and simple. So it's 0.68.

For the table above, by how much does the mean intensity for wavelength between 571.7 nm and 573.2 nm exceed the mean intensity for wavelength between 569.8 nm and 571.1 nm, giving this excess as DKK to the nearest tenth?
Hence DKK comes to 1.0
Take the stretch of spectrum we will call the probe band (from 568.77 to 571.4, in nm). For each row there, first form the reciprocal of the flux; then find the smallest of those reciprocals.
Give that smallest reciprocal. 0.0382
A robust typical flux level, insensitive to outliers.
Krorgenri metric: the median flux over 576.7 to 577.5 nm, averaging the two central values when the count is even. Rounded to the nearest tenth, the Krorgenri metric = 25.7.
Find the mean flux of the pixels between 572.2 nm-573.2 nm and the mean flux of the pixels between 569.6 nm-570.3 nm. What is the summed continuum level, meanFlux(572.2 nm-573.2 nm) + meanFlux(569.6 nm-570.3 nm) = 49.4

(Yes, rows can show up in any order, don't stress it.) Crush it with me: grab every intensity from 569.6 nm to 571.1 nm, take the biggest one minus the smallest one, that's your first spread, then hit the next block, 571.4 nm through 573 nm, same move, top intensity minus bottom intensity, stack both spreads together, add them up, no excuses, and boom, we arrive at 6.0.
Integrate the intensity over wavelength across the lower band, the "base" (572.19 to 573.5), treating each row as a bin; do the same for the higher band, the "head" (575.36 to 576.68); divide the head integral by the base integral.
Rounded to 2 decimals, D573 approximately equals 0.97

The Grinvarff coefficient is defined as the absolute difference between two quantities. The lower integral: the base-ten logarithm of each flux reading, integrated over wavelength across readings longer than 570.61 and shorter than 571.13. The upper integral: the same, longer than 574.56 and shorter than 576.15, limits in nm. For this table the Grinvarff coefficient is 1.5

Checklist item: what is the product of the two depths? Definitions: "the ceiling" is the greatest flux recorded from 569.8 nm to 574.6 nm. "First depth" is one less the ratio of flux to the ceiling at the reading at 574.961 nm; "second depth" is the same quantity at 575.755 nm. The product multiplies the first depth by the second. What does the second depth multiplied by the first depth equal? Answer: -0.004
